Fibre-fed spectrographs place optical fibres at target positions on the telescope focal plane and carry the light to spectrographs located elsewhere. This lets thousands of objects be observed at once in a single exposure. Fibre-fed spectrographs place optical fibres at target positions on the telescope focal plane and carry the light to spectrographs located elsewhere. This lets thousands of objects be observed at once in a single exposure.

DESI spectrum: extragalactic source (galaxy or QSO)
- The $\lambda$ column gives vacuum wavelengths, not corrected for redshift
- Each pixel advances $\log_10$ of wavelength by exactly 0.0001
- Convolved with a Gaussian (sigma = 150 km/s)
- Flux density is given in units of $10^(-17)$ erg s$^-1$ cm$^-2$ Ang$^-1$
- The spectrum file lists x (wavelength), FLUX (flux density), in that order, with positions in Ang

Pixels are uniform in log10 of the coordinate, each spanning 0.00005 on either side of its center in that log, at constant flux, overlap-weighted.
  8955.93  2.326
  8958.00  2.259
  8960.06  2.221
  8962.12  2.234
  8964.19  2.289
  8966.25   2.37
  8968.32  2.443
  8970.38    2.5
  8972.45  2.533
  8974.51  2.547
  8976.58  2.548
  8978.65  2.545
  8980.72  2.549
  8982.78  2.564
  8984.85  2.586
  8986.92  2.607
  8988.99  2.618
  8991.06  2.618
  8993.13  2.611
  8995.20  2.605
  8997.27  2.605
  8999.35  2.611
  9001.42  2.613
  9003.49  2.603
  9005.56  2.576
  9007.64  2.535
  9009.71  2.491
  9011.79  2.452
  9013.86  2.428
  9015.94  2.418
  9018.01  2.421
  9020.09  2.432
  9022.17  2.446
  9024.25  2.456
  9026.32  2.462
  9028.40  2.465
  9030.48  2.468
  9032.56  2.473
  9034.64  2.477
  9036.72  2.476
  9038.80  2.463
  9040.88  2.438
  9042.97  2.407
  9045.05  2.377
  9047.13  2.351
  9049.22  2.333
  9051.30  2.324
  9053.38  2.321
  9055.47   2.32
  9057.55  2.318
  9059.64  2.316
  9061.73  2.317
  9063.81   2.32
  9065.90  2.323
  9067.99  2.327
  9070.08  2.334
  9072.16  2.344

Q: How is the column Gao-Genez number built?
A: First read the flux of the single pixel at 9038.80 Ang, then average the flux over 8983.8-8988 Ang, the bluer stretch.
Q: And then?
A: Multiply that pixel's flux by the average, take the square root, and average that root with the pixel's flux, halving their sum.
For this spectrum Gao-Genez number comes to 2.50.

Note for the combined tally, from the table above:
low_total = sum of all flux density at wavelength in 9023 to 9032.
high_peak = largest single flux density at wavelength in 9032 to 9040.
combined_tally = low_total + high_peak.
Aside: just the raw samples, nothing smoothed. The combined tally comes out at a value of 12.3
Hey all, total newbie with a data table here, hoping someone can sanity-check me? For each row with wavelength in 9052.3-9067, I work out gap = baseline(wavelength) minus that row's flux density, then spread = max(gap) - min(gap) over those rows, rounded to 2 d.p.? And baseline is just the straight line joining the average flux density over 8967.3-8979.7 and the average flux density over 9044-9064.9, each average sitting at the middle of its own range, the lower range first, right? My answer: 0.03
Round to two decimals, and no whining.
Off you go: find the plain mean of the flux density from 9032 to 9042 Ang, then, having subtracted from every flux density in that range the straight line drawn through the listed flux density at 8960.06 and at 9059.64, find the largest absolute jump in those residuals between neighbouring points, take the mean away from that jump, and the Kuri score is -2.44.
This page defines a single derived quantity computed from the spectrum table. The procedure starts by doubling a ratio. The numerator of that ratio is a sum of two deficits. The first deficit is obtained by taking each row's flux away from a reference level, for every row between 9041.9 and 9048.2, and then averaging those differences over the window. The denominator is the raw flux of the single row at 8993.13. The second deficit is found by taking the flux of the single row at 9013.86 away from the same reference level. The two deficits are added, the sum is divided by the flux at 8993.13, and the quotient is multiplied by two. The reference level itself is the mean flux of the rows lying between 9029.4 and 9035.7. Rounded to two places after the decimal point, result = 0.11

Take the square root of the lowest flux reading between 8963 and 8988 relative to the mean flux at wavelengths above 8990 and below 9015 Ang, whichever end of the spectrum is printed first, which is 0.95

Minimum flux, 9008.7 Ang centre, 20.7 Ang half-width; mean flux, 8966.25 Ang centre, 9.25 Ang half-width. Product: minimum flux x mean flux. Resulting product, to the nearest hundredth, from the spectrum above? 5.75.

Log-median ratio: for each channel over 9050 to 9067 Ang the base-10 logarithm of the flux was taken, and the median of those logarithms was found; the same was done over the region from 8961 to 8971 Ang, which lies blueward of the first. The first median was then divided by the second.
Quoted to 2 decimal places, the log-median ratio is 0.98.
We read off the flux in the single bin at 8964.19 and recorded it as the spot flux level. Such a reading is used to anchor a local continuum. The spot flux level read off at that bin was 2.289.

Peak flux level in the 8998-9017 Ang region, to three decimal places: 2.613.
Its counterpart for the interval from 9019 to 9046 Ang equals 2.477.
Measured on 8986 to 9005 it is 2.618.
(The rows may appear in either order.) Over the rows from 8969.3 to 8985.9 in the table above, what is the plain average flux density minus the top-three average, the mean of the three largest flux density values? -0.02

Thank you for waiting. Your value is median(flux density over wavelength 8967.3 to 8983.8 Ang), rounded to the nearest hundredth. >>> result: 2.55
